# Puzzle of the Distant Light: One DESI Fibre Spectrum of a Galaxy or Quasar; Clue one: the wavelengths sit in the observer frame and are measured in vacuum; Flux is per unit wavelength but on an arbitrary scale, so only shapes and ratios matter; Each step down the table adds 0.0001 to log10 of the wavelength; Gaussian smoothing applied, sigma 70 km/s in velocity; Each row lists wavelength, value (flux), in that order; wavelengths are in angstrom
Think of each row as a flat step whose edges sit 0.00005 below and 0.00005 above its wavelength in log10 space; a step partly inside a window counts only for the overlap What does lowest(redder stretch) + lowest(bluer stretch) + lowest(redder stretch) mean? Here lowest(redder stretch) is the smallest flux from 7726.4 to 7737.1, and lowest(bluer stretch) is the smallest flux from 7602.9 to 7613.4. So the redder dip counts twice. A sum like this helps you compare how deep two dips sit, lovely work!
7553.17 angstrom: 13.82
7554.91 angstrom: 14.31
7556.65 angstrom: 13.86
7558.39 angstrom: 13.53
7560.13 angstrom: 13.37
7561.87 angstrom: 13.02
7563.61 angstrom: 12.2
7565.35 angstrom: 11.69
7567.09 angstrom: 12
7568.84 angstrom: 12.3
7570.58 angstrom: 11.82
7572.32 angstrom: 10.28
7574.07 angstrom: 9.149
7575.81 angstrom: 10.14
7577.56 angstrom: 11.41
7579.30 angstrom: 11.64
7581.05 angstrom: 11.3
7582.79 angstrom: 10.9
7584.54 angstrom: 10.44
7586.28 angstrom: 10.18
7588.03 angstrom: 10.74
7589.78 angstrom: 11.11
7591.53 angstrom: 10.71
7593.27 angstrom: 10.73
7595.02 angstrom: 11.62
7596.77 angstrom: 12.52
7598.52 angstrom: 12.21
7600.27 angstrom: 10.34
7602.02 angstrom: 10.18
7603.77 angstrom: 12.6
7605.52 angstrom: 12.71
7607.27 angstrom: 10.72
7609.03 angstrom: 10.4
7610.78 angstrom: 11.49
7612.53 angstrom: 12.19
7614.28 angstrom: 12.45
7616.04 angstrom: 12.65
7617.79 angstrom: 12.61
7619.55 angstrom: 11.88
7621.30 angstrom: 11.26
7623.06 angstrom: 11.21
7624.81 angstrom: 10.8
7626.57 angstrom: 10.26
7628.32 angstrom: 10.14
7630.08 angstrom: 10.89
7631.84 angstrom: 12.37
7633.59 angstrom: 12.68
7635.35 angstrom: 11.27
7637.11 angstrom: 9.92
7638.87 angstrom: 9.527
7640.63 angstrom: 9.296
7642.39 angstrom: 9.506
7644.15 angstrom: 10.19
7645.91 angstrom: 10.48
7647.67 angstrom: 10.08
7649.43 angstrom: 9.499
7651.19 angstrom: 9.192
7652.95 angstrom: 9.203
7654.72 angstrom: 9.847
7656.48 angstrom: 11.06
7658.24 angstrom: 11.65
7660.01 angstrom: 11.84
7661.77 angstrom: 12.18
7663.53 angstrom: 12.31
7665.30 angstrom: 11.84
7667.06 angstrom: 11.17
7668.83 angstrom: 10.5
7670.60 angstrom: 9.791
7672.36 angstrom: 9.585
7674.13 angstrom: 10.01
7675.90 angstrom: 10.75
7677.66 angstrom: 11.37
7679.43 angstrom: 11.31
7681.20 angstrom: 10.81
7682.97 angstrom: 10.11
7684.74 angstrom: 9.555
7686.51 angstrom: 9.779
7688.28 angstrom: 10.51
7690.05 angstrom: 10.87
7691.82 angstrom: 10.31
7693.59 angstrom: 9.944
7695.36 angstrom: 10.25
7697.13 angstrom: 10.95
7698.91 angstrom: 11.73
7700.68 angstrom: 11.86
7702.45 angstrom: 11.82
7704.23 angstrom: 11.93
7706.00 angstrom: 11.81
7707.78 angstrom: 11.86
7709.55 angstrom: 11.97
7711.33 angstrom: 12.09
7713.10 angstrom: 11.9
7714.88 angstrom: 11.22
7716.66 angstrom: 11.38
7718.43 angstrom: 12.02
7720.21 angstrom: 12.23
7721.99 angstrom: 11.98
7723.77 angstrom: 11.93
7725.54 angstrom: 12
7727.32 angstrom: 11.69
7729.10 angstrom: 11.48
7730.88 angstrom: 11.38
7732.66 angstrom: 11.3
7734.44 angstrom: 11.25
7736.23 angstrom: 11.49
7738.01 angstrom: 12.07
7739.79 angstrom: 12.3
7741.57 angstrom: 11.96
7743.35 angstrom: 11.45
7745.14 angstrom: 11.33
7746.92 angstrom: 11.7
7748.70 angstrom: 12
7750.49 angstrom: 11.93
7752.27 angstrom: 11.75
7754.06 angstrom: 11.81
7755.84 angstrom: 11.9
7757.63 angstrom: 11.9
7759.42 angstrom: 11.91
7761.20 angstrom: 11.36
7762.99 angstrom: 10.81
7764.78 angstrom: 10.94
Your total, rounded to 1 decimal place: 32.9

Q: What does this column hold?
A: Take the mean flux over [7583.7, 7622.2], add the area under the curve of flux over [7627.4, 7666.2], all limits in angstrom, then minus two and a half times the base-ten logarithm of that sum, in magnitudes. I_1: -6.57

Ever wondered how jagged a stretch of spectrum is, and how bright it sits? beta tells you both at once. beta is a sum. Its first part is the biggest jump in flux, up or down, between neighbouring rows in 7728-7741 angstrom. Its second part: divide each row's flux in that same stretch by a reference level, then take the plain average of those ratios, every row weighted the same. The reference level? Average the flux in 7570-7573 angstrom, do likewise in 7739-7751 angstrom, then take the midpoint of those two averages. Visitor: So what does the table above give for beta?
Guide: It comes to 1.60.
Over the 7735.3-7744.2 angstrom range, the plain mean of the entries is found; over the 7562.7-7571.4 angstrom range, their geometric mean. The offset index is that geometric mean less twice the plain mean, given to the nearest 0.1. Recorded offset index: -11.7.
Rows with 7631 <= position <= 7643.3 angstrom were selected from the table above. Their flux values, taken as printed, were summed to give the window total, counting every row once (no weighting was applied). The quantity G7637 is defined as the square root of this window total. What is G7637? 8.64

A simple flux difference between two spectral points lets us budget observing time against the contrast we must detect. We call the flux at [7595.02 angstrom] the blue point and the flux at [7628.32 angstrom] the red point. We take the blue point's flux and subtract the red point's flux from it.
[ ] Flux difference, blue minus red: 1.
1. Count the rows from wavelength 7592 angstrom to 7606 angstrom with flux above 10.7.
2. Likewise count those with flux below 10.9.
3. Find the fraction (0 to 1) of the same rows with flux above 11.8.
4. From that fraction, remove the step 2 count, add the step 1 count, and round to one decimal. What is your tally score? 3.5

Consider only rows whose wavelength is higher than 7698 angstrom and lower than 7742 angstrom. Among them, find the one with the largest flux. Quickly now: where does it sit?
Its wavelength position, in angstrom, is 7739.79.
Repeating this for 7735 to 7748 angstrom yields 7739.79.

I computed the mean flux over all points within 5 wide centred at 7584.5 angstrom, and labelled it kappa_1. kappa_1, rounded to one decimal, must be 10.5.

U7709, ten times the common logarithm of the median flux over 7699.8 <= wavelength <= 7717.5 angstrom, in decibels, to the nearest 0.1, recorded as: 10.7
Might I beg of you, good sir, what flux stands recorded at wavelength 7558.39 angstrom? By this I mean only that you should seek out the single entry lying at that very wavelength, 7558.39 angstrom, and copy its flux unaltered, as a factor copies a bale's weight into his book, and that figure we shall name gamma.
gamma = 13.53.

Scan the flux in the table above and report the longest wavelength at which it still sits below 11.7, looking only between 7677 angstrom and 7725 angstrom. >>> 7716.66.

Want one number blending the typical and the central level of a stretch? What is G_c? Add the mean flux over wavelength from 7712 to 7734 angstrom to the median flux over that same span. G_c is 23.5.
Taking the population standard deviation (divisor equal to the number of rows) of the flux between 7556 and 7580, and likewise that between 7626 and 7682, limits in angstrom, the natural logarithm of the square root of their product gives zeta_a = 0.14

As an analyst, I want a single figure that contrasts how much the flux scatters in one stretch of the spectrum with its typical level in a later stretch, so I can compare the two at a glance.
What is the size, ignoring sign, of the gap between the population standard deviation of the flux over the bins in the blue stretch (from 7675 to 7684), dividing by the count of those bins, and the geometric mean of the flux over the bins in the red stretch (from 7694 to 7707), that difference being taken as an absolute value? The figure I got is 11.0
